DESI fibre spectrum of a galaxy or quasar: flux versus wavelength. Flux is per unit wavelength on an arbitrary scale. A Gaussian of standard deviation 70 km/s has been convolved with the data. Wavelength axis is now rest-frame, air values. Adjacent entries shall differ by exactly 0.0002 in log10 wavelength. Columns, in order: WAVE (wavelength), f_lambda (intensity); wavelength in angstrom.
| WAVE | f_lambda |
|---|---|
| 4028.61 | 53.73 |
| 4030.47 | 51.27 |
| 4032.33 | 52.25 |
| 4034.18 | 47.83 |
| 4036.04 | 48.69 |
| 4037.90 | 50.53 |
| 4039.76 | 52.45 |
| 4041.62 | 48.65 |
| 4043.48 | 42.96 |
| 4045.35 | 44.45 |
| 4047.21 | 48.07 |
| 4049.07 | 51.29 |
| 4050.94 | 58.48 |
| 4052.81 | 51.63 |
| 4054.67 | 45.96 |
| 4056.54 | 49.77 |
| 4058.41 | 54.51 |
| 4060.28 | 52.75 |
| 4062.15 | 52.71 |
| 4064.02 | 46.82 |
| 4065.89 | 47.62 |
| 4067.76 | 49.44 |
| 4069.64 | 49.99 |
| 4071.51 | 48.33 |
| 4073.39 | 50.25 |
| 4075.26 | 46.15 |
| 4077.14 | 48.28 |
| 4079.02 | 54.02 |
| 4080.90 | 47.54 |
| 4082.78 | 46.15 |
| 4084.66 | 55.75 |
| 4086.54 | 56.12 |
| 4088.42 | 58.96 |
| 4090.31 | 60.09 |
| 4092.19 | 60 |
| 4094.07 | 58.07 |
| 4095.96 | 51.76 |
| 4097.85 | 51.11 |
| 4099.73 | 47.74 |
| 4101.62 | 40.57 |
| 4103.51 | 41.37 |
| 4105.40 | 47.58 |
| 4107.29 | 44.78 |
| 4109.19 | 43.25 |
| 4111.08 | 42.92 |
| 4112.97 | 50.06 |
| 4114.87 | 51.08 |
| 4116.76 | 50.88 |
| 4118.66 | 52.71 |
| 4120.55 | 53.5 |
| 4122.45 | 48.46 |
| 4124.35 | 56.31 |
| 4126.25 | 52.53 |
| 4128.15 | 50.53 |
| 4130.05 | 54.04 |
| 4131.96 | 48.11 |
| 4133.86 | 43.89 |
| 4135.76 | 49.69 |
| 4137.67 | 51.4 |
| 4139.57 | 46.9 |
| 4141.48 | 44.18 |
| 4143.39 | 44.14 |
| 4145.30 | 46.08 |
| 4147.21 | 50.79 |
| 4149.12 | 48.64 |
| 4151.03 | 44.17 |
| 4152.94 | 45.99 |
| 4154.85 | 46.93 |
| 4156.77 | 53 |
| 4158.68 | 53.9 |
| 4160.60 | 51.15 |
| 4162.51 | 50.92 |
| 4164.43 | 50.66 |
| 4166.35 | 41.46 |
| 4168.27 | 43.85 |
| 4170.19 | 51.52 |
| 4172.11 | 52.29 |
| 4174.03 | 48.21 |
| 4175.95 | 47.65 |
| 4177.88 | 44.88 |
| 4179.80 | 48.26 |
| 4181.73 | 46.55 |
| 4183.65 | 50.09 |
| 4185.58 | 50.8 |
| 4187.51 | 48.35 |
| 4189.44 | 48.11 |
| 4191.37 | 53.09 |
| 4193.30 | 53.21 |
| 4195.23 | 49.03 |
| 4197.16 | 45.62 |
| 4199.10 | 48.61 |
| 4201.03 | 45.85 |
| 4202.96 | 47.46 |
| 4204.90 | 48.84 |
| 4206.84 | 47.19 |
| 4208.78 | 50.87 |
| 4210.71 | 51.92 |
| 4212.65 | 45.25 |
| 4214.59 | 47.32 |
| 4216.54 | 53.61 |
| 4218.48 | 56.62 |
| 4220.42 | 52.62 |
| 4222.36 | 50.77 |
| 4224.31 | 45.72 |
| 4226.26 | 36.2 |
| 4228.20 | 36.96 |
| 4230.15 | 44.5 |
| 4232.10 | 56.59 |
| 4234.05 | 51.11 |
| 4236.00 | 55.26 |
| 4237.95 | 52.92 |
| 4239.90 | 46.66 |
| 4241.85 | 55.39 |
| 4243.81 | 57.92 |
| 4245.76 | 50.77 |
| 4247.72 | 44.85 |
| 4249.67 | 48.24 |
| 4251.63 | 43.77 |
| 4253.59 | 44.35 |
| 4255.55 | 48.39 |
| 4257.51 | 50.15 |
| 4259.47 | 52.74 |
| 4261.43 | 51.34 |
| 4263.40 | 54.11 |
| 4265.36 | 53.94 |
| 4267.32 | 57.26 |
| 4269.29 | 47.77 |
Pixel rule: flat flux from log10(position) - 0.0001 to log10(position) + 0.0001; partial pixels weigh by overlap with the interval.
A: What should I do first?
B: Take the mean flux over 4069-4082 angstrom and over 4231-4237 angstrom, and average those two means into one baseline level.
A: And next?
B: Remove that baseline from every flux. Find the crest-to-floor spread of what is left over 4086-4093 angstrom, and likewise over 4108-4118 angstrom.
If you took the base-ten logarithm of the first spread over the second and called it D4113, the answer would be -0.31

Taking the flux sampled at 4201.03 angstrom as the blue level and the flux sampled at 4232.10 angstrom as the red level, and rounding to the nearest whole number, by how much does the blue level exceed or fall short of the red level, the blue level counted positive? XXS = -11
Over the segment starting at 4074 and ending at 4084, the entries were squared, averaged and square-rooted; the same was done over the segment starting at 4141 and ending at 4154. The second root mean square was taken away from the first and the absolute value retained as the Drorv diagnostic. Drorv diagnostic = 2.2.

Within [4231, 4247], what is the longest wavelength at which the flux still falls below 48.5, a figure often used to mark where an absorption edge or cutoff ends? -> 4239.90 angstrom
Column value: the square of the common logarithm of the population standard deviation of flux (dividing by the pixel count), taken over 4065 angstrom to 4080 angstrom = 0.12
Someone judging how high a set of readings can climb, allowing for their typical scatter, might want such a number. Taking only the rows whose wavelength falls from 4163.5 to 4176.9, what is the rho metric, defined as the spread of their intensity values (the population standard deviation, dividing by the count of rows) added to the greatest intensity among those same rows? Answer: 56.0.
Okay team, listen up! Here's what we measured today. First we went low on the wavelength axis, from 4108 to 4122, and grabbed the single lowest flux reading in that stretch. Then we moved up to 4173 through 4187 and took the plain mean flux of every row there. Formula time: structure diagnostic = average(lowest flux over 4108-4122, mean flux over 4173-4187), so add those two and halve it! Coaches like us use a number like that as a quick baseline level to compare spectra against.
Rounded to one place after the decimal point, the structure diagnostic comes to 45.5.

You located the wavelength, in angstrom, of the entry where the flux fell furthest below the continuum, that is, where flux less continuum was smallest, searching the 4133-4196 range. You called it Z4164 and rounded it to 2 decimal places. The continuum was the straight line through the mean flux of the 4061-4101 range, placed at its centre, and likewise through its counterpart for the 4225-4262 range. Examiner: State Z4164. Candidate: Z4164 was 4166.35 angstrom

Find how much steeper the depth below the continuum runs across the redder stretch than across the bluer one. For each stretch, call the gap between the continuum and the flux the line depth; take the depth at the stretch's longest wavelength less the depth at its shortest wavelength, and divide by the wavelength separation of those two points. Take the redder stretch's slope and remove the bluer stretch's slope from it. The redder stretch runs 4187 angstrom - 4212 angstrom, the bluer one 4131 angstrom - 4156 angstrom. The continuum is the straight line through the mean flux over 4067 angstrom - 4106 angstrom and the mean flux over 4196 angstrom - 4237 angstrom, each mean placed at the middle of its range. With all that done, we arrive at -0.2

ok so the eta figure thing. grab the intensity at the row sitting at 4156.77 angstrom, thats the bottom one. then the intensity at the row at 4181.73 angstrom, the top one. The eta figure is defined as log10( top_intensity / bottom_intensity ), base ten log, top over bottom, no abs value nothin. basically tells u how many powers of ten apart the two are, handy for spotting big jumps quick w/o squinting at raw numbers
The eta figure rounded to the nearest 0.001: -0.056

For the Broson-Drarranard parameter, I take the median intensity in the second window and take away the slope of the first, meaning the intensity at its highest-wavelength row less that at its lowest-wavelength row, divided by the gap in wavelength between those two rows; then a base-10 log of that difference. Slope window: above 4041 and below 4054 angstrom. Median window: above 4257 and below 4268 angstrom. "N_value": 1.72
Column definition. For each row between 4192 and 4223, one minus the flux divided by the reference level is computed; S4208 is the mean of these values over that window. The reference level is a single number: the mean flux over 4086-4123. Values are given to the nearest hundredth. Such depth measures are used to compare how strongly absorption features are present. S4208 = 0.02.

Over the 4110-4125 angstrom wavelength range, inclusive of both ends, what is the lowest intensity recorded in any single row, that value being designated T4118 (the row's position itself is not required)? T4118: 42.92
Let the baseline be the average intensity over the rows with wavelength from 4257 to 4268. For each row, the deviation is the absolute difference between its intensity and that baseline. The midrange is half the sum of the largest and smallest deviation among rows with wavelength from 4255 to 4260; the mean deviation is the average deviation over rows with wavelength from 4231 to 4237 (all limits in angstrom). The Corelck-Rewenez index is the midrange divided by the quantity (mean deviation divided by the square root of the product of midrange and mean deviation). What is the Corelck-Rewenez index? 2.8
